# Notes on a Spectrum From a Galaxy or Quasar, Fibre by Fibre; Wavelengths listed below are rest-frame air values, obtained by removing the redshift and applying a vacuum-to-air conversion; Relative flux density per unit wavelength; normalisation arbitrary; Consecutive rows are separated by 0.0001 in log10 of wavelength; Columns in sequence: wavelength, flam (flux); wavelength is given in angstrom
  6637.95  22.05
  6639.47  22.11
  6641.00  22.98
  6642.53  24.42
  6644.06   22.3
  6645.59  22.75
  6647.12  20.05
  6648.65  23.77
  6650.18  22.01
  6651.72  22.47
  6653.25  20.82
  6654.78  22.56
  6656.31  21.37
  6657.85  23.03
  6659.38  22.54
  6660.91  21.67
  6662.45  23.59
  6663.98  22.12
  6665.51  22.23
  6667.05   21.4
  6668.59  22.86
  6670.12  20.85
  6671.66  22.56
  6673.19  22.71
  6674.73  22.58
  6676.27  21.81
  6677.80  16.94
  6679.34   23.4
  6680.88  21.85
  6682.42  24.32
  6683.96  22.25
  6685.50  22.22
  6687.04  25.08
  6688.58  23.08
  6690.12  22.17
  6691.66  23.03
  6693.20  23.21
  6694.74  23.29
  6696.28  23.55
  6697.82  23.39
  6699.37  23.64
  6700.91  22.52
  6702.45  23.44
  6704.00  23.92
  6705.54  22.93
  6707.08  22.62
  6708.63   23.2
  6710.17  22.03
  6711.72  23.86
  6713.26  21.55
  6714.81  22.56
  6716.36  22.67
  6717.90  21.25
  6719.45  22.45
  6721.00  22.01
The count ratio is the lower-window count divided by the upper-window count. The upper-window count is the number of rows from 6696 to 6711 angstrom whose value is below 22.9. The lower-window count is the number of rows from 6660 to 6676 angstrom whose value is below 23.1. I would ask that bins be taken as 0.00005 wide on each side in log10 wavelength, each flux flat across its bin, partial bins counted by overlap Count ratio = 3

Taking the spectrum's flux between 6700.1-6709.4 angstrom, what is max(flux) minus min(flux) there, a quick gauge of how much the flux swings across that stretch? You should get 1.4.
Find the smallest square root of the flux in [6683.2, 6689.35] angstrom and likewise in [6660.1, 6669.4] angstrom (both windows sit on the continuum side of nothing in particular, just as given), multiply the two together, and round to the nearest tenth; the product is 21.8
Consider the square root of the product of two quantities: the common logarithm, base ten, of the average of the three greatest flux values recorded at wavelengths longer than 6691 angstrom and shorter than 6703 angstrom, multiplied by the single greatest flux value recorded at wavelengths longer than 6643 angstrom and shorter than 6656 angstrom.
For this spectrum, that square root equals 5.71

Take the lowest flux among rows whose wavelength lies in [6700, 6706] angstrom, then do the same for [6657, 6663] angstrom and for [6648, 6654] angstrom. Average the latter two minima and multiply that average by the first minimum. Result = 478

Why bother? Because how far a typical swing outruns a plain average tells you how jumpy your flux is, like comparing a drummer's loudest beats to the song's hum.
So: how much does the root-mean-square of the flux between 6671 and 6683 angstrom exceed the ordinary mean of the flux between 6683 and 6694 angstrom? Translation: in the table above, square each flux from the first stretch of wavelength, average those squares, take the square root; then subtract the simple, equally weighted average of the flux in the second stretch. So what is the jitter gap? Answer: -0.9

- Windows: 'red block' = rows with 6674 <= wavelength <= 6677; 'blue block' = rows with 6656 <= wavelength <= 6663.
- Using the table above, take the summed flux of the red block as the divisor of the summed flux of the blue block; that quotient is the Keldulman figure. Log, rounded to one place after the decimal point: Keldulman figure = 2.5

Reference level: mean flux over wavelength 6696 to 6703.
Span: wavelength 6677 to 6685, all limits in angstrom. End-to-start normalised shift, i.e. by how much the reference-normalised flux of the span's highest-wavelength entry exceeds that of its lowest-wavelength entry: 0.23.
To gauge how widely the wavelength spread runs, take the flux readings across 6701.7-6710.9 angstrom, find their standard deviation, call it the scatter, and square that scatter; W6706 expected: 0.4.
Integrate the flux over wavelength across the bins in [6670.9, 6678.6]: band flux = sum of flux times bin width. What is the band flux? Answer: 164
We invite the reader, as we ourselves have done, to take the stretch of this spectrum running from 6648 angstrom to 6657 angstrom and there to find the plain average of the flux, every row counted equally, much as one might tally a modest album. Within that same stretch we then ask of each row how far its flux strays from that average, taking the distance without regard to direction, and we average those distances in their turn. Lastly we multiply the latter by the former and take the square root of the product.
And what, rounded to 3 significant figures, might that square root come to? 4.12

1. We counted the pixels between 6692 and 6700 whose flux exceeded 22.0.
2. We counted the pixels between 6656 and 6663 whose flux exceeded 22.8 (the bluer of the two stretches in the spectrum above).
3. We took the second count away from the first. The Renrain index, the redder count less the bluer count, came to 3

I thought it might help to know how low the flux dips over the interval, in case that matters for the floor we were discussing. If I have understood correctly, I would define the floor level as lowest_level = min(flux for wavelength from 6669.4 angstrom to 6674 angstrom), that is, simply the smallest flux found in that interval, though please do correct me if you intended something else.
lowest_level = 20.85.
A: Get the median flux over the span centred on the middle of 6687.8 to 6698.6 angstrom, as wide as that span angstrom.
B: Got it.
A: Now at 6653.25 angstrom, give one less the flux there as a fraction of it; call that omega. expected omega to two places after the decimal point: 0.10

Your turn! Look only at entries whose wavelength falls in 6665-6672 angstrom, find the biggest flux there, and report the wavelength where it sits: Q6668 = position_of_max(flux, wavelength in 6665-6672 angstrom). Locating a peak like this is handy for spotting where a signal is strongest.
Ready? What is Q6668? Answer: 6668.59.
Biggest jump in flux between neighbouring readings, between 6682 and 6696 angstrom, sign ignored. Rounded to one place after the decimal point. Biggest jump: 2.9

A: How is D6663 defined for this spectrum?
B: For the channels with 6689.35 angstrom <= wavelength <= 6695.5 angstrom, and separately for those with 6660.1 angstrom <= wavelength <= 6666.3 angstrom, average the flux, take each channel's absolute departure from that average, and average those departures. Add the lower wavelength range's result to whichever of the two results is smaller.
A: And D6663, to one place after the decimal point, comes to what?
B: 1.0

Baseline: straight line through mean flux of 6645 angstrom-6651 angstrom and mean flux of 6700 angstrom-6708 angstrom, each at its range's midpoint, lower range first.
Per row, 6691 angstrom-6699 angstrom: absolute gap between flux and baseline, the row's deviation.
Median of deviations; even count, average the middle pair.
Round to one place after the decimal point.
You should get 0.4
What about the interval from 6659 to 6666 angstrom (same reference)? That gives 0.3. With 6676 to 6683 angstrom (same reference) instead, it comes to 0.8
